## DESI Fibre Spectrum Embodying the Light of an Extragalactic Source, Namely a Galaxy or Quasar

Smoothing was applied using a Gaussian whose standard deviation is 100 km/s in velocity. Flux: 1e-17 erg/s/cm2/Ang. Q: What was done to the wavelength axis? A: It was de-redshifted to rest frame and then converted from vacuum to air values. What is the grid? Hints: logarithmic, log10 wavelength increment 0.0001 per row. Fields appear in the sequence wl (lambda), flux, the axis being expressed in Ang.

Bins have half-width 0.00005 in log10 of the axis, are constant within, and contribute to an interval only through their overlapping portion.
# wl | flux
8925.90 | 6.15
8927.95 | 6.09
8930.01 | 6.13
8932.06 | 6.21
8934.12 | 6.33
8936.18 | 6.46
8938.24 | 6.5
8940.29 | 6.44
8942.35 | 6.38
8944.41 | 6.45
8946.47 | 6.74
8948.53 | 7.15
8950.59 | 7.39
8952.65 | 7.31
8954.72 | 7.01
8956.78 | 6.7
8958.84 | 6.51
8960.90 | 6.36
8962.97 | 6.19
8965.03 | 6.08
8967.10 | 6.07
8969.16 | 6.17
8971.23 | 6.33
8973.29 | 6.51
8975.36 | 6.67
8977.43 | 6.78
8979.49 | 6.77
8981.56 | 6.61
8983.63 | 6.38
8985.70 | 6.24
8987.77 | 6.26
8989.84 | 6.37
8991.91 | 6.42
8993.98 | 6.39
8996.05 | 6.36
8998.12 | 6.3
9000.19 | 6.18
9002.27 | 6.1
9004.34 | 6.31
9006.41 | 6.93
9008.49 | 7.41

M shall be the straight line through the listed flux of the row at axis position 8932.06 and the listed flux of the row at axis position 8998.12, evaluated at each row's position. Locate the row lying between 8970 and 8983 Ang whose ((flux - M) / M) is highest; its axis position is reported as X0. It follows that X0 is 8977.43 Ang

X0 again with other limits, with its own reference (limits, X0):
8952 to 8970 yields 8952.65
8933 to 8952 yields 8950.59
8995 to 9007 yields 9006.41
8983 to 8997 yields 8991.91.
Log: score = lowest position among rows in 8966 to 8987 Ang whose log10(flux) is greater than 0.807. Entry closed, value 8973.29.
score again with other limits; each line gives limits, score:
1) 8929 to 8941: 8936.18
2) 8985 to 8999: 8991.91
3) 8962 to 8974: 8973.29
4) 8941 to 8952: 8944.41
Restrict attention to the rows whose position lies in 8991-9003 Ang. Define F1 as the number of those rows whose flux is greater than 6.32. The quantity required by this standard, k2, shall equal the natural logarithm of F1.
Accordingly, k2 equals 1.1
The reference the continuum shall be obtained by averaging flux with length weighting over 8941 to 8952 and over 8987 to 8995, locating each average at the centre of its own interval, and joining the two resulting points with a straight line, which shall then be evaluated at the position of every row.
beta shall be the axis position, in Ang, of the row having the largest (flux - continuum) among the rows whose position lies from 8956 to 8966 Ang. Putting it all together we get 8956.78 Ang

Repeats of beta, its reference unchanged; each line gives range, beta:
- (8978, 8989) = 8979.49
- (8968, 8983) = 8979.49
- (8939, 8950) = 8948.53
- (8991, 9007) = 9006.41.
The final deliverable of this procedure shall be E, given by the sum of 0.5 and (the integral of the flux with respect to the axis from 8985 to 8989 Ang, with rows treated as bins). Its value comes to 25.5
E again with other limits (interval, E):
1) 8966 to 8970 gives 25.0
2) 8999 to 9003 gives 25.1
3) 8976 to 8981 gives 34.3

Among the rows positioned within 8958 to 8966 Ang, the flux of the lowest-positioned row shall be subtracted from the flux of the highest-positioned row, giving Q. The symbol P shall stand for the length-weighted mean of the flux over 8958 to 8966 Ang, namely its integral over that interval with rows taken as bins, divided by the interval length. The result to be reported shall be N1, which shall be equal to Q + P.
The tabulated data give 5.9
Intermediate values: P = 6.28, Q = -0.4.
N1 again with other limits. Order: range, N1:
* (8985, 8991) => 6.4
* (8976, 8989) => 6.0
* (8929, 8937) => 6.6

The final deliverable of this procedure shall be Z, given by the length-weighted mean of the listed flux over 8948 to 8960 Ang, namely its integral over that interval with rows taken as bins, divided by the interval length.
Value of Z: 7.00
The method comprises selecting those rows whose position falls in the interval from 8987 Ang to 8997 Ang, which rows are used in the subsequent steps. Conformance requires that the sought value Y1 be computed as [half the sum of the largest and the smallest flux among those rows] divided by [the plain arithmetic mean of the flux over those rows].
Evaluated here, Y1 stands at 1.00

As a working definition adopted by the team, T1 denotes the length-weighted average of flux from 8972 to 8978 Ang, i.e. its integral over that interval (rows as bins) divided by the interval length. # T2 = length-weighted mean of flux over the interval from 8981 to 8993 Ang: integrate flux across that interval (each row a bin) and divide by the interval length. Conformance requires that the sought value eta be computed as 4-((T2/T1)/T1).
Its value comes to 3.86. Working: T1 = 6.63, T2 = 6.37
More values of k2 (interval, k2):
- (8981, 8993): 1.4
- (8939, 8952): 1.8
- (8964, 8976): 1.1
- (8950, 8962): 1.8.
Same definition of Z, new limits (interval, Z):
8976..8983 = 6.70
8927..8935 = 6.19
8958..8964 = 6.35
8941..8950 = 6.71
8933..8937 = 6.38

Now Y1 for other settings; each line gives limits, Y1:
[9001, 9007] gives 1.01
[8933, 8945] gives 1.00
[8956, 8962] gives 1.00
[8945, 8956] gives 0.99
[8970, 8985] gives 1.00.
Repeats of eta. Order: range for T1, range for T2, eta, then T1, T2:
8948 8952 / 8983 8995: 3.88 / 7.29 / 6.34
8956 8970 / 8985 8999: 3.84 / 6.29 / 6.34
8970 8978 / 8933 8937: 3.85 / 6.55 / 6.38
